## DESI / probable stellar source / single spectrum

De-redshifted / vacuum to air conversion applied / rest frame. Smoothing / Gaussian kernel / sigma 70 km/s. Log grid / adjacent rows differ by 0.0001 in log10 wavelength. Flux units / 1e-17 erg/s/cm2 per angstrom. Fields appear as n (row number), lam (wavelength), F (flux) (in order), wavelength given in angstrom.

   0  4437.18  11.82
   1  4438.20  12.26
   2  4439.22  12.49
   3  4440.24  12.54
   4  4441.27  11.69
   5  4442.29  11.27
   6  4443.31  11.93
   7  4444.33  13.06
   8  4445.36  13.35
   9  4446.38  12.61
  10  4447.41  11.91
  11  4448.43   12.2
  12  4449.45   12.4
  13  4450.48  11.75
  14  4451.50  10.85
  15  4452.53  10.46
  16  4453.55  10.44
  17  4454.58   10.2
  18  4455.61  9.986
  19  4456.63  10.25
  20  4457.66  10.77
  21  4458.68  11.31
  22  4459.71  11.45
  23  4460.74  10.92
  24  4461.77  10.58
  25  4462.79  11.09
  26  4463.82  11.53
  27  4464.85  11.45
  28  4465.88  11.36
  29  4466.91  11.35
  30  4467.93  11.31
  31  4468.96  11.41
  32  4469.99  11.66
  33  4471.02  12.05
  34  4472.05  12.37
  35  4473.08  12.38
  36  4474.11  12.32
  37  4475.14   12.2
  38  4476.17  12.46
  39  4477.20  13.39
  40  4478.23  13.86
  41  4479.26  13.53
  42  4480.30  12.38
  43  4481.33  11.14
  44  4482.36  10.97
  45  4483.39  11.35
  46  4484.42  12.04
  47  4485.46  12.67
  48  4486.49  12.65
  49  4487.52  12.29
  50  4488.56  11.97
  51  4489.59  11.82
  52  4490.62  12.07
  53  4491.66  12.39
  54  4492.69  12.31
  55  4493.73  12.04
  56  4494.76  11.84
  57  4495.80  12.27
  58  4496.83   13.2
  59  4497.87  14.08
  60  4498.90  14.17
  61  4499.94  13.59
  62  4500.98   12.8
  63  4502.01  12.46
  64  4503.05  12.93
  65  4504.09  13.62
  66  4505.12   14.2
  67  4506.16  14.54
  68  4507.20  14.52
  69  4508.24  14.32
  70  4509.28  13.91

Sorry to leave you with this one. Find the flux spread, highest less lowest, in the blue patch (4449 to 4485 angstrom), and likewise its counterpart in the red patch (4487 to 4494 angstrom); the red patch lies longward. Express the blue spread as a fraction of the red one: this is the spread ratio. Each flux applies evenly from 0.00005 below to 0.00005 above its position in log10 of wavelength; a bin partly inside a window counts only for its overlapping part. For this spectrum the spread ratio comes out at 6.8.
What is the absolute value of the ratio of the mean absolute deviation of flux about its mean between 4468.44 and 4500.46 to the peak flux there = 0.043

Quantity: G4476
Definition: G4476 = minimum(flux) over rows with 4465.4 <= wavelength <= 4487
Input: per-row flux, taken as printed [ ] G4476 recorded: 10.97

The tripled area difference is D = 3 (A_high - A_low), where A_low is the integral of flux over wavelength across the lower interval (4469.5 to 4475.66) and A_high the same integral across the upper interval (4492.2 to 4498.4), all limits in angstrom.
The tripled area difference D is 10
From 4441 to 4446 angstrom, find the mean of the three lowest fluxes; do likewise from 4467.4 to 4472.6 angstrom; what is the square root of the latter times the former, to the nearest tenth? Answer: 11.5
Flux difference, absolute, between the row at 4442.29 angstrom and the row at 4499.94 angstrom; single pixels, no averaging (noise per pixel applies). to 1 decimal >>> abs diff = 2.3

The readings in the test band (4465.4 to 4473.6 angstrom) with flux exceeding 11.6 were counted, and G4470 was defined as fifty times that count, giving 200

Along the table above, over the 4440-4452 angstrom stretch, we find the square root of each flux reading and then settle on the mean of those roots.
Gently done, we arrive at 3.48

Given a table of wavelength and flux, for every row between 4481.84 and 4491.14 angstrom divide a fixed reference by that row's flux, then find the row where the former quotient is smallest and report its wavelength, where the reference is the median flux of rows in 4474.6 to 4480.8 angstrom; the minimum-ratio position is 4485.46 angstrom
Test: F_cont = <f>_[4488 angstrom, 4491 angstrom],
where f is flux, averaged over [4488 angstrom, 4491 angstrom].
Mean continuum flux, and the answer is 12.0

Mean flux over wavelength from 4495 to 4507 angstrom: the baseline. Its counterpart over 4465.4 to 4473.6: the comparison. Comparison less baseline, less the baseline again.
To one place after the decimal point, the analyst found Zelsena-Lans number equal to -15.1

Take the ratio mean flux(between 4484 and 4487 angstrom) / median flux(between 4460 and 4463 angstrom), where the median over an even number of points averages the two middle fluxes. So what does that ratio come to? 1.14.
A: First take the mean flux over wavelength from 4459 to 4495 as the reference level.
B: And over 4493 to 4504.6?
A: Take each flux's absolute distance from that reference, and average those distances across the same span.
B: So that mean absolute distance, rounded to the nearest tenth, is 1.1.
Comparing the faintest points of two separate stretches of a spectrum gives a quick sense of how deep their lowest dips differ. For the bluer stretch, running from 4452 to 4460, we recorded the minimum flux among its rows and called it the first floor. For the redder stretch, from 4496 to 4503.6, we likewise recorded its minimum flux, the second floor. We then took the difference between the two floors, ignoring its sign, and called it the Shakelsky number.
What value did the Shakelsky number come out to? 2.5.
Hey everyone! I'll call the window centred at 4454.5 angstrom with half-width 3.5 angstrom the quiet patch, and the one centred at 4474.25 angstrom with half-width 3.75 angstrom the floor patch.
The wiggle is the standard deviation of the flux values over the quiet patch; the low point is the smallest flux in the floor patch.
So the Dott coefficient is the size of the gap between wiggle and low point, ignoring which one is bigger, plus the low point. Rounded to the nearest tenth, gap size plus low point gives 23.8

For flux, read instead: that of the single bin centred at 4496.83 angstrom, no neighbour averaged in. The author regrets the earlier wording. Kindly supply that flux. 13.2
